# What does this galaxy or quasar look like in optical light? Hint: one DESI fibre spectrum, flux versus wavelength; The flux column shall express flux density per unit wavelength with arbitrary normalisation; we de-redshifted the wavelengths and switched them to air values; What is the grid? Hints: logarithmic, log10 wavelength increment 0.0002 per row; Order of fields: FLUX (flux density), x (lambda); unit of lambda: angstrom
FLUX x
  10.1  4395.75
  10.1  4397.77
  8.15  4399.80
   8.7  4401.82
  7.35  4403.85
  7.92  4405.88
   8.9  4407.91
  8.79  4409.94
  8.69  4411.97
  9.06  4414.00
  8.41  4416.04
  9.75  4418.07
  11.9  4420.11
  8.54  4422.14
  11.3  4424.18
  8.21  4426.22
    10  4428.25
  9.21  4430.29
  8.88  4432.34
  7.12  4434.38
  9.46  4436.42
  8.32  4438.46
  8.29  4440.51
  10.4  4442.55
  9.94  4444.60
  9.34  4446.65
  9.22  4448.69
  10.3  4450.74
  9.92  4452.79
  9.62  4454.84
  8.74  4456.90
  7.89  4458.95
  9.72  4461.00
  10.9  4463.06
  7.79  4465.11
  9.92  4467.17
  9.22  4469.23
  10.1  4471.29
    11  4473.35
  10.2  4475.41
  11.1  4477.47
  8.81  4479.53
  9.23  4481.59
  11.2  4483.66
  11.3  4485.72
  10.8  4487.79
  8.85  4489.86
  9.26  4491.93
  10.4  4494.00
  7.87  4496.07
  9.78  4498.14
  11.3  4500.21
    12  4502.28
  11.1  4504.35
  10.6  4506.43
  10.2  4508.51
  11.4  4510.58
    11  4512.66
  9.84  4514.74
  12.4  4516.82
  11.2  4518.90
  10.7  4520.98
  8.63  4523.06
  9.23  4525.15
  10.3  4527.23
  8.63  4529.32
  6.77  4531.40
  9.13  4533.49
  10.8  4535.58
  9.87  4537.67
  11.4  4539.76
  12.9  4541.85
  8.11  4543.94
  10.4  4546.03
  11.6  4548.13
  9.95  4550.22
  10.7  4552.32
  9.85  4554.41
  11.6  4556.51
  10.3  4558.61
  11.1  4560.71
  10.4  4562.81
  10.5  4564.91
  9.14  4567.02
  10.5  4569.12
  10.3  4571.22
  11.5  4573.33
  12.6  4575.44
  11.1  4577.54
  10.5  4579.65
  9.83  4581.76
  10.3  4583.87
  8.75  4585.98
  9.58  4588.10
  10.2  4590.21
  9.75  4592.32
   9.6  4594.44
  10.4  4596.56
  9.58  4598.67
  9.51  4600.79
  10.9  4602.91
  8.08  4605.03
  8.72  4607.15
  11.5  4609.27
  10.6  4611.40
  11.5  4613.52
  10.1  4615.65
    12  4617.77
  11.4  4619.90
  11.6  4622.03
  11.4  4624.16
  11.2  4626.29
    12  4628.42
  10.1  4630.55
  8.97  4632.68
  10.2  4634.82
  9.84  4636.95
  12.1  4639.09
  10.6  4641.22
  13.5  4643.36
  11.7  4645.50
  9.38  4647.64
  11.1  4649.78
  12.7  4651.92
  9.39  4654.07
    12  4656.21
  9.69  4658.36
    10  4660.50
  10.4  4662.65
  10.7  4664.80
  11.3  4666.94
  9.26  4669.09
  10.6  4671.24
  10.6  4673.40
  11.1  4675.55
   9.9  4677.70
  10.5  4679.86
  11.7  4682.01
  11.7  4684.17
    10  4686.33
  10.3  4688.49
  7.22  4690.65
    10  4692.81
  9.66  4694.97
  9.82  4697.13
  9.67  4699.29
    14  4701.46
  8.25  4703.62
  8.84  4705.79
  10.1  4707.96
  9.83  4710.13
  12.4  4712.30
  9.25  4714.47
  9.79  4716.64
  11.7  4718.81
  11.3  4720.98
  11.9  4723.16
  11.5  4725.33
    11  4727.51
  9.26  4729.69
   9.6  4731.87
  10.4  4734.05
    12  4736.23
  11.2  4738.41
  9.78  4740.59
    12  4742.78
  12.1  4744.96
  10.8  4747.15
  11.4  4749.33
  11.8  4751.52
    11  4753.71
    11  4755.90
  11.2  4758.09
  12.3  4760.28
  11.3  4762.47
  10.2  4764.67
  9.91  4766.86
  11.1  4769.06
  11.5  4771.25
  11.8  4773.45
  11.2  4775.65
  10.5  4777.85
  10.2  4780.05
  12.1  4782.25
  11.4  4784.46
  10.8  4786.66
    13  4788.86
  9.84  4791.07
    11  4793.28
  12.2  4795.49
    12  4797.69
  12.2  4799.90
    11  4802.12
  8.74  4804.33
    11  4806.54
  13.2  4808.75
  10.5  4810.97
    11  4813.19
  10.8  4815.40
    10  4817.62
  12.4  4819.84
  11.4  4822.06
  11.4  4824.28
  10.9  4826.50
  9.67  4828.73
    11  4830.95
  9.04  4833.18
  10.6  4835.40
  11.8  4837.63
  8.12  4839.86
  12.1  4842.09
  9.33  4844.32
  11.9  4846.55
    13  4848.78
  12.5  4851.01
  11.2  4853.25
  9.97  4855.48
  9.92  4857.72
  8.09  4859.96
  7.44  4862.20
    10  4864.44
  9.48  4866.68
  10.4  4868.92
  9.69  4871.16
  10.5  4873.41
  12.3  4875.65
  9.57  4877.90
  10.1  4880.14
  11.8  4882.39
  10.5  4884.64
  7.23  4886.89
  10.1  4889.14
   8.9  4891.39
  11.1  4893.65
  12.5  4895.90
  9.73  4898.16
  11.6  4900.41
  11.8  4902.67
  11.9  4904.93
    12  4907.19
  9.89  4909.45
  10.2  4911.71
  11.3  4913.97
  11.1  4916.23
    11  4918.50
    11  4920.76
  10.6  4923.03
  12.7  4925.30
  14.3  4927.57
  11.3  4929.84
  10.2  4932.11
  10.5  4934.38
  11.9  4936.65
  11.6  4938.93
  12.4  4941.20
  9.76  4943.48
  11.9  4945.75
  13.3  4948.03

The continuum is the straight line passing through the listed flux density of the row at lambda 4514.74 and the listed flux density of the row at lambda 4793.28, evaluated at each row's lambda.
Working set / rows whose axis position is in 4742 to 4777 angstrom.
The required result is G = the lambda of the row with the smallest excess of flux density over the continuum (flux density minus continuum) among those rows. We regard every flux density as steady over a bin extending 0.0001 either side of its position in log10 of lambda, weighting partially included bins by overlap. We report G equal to 4766.86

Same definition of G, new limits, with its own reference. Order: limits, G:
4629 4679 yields 4632.68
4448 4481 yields 4465.11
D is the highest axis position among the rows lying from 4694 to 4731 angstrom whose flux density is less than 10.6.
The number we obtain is 4729.69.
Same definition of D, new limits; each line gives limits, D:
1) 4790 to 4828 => 4817.62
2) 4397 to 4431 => 4430.29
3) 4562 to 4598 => 4596.56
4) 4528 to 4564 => 4562.81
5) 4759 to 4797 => 4791.07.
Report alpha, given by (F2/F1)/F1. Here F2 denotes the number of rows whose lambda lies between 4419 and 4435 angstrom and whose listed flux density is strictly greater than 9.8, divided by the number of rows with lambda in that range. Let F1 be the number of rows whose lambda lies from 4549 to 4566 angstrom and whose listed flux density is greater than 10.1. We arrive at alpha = 0.010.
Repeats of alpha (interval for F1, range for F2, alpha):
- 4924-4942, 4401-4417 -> 0.000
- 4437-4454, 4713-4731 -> 0.156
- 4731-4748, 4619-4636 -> 0.024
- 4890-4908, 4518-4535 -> 0.010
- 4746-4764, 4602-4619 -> 0.012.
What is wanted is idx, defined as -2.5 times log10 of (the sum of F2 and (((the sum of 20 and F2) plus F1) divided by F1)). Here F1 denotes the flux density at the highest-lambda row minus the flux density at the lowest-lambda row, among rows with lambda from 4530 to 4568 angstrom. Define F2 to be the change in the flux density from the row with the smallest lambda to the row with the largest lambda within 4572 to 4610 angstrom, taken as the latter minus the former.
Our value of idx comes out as -2.4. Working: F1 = 2.4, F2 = 0.0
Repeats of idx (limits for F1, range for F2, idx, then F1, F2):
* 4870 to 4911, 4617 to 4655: -4.8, 0.2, -2.6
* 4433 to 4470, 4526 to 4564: -2.6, 2.1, 0.1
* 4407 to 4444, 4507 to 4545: -2.6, 1.5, -2.1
